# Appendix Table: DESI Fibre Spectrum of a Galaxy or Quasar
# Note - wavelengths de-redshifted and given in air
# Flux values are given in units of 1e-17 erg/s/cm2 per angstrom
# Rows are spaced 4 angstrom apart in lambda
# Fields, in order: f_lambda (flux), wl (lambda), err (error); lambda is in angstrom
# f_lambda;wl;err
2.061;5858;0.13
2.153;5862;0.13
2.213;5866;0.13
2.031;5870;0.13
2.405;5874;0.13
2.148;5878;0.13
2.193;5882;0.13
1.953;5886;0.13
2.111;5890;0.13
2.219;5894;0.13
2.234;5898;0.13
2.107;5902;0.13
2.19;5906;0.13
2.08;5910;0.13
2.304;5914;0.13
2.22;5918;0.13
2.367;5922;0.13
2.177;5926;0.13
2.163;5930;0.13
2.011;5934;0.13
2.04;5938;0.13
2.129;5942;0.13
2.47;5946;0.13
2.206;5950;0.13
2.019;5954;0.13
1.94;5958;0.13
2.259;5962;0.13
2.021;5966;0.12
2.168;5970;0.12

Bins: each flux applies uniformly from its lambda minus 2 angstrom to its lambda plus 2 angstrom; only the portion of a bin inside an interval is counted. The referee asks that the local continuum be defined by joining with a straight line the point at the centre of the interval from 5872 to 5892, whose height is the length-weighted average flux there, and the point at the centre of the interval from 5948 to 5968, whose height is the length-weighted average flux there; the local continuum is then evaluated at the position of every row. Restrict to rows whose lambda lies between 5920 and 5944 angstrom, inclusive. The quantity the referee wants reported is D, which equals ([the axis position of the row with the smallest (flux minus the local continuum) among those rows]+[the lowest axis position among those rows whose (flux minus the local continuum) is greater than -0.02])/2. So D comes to 5928 angstrom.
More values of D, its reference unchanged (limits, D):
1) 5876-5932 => 5882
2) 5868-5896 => 5880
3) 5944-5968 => 5952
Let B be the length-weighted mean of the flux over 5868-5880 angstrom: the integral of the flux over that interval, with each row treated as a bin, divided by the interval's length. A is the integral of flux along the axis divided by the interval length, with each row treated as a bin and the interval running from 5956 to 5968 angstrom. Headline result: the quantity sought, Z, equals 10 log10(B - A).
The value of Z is -9.2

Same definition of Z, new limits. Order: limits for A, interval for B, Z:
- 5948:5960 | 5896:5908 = -9.1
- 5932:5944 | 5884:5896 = -14.6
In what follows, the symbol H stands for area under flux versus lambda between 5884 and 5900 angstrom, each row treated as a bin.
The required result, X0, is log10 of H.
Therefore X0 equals 1.532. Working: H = 34.1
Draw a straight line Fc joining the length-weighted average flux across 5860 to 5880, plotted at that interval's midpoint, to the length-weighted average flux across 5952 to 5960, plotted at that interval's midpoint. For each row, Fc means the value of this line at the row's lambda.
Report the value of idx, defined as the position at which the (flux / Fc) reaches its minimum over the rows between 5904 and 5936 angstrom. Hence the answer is 5934 angstrom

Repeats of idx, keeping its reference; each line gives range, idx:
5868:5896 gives 5886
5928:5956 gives 5934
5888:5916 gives 5890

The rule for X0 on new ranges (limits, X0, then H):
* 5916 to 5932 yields 1.553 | 35.7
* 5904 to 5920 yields 1.546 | 35.2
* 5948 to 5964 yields 1.528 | 33.7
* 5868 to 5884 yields 1.545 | 35.1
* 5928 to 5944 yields 1.523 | 33.4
